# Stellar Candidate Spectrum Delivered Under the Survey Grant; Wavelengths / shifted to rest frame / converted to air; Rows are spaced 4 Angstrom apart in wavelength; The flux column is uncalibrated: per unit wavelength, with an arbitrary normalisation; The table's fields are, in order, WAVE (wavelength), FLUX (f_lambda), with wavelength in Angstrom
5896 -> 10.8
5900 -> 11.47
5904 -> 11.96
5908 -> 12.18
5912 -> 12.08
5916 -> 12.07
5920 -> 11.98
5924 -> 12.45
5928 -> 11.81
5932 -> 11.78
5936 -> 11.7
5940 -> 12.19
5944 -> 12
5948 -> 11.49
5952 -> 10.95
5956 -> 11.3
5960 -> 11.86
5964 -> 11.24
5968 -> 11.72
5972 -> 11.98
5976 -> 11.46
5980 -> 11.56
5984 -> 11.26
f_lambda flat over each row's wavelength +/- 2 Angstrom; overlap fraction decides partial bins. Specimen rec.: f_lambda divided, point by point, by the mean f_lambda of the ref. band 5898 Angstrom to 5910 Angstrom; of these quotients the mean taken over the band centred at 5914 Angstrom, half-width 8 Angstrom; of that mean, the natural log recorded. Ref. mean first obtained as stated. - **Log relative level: 0.017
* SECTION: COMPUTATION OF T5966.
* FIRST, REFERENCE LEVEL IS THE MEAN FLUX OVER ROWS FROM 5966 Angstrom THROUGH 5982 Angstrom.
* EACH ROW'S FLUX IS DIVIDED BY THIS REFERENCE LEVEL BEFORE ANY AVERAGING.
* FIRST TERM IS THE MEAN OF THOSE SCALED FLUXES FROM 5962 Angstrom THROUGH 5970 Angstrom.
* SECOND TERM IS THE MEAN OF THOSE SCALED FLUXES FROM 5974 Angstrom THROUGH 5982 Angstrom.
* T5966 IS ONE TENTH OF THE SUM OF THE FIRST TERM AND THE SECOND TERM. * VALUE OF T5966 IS 0.197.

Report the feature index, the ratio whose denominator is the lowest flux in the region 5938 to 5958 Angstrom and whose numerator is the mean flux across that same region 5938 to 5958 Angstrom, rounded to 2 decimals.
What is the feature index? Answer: 1.06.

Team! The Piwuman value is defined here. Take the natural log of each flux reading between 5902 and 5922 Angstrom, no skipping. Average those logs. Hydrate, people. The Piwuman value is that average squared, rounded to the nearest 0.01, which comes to 6.20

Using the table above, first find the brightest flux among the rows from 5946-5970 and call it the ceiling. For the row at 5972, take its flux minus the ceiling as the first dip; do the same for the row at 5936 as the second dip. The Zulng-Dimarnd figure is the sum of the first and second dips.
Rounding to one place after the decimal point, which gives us 0.0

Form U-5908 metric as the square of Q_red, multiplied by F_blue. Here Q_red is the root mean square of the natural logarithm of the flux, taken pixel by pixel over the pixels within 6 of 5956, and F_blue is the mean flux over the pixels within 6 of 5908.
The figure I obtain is 71.3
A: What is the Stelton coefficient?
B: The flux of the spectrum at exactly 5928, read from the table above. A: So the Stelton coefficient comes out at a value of 11.81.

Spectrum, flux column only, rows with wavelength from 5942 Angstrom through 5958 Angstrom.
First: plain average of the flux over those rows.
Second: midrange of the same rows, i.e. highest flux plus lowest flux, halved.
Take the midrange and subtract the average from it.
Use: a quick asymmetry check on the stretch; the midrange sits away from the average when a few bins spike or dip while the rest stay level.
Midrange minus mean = 0.04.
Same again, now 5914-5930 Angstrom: 0.05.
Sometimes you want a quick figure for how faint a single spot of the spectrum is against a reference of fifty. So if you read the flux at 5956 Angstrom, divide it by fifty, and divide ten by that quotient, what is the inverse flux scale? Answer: 44.2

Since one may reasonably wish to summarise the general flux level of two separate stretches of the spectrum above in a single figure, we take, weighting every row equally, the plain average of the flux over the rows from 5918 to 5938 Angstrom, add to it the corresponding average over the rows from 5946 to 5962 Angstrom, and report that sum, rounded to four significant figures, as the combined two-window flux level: 23.34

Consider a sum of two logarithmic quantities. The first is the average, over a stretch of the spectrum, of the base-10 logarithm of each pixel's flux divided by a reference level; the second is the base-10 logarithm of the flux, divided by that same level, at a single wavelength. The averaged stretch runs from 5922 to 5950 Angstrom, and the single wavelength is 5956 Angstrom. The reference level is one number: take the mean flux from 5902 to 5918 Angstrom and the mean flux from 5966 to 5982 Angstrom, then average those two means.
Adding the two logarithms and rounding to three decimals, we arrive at -0.020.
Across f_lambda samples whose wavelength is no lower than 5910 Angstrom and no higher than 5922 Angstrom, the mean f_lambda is 12.0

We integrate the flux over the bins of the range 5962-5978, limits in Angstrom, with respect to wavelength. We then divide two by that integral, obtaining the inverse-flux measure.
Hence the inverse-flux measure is 0.0108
